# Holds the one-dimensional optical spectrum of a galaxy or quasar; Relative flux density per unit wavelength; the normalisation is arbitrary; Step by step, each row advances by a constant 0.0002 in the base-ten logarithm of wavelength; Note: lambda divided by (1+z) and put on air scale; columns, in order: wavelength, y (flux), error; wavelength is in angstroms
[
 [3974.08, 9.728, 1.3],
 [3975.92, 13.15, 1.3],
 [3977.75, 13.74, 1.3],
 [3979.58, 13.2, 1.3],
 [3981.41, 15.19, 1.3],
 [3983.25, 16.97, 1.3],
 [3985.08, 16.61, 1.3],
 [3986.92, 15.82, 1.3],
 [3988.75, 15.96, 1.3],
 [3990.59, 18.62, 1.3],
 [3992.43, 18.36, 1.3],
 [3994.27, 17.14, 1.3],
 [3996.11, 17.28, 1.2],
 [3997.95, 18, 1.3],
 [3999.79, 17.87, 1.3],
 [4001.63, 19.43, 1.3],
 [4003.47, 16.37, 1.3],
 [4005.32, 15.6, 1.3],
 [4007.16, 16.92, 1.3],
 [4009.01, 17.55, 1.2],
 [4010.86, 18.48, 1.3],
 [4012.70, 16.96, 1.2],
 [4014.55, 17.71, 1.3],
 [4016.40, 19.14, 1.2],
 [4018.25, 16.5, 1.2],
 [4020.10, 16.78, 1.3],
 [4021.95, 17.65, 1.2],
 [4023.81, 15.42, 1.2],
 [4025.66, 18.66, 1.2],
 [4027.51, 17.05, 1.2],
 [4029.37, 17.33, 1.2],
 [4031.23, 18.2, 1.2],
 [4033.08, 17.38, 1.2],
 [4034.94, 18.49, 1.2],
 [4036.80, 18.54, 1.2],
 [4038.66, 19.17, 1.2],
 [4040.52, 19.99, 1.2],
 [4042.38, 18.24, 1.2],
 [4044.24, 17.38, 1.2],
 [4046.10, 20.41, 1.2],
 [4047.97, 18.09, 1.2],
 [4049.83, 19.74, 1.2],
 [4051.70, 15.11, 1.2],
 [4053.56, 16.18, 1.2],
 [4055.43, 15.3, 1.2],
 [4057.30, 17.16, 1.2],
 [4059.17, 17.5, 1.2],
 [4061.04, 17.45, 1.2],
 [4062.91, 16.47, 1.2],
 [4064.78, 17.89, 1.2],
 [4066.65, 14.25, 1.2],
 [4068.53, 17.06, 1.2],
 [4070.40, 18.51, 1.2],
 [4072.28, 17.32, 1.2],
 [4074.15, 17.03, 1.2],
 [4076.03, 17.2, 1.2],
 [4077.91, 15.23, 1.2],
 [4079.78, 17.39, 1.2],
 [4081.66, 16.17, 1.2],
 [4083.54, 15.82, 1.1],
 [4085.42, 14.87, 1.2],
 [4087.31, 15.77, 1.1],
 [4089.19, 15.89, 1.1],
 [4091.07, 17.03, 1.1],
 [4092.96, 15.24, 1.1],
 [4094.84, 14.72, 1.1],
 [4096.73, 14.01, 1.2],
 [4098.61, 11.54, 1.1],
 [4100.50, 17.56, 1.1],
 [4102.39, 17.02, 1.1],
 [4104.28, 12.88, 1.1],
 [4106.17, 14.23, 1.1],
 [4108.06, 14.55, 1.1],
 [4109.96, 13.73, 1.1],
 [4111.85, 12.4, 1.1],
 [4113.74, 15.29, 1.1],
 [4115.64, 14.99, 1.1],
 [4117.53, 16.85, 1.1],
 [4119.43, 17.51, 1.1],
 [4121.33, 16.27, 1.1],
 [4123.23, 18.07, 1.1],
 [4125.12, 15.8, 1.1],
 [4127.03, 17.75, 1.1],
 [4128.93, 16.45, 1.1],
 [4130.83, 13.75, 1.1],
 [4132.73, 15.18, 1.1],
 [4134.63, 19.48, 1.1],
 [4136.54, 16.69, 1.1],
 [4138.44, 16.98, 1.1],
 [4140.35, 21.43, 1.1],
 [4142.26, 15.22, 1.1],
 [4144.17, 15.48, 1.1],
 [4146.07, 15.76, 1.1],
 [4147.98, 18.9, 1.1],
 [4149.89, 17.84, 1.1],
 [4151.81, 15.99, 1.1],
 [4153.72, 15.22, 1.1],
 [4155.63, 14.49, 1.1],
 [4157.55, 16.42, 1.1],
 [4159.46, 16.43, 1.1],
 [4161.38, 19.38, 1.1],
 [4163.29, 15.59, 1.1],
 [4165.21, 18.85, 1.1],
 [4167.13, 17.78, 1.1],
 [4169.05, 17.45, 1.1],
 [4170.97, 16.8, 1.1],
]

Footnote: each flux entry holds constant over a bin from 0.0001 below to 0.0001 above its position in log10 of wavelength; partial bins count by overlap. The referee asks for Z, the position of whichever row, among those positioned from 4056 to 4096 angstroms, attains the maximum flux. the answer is 4070.40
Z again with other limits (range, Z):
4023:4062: 4046.10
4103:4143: 4140.35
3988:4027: 4001.63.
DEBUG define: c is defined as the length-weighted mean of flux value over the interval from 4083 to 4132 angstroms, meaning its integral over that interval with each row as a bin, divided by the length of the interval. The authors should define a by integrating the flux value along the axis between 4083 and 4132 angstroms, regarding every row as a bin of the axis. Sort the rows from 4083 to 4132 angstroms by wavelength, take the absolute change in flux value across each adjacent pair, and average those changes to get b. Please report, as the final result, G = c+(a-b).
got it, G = 767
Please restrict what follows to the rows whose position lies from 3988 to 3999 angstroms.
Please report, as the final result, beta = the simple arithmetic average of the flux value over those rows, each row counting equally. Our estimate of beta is 17.6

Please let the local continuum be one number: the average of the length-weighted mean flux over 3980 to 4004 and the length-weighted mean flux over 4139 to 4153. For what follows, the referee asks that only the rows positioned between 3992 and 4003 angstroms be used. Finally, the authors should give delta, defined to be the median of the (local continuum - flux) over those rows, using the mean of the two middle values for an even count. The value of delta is -0.8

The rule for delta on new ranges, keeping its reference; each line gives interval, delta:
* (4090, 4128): 1.9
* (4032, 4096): 0.0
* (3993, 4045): -0.4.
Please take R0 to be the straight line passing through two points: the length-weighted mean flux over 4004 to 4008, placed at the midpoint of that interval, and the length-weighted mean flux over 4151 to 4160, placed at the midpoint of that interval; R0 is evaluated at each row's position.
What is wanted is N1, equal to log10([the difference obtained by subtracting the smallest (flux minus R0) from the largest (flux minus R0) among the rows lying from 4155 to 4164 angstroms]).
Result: 0.69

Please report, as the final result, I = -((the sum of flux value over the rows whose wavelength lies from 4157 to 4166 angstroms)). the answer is -86.7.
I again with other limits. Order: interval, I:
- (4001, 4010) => -85.9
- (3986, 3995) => -85.9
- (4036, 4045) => -93.3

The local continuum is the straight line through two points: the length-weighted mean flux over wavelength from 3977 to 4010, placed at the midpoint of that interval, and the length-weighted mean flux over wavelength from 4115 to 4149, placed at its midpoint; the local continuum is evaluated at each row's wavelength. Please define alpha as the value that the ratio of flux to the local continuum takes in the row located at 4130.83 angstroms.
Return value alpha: 0.82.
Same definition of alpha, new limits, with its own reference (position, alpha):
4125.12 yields 0.94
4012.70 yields 1.01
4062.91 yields 0.98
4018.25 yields 0.99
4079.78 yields 1.04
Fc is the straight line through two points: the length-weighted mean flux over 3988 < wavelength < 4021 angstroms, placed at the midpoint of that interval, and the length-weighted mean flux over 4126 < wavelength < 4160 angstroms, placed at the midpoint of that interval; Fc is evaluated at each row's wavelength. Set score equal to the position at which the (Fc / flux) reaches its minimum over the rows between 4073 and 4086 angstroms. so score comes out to 4079.78 angstroms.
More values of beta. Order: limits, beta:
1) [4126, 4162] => 16.8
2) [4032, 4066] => 17.8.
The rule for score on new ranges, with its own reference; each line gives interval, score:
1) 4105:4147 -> 4140.35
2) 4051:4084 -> 4070.40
